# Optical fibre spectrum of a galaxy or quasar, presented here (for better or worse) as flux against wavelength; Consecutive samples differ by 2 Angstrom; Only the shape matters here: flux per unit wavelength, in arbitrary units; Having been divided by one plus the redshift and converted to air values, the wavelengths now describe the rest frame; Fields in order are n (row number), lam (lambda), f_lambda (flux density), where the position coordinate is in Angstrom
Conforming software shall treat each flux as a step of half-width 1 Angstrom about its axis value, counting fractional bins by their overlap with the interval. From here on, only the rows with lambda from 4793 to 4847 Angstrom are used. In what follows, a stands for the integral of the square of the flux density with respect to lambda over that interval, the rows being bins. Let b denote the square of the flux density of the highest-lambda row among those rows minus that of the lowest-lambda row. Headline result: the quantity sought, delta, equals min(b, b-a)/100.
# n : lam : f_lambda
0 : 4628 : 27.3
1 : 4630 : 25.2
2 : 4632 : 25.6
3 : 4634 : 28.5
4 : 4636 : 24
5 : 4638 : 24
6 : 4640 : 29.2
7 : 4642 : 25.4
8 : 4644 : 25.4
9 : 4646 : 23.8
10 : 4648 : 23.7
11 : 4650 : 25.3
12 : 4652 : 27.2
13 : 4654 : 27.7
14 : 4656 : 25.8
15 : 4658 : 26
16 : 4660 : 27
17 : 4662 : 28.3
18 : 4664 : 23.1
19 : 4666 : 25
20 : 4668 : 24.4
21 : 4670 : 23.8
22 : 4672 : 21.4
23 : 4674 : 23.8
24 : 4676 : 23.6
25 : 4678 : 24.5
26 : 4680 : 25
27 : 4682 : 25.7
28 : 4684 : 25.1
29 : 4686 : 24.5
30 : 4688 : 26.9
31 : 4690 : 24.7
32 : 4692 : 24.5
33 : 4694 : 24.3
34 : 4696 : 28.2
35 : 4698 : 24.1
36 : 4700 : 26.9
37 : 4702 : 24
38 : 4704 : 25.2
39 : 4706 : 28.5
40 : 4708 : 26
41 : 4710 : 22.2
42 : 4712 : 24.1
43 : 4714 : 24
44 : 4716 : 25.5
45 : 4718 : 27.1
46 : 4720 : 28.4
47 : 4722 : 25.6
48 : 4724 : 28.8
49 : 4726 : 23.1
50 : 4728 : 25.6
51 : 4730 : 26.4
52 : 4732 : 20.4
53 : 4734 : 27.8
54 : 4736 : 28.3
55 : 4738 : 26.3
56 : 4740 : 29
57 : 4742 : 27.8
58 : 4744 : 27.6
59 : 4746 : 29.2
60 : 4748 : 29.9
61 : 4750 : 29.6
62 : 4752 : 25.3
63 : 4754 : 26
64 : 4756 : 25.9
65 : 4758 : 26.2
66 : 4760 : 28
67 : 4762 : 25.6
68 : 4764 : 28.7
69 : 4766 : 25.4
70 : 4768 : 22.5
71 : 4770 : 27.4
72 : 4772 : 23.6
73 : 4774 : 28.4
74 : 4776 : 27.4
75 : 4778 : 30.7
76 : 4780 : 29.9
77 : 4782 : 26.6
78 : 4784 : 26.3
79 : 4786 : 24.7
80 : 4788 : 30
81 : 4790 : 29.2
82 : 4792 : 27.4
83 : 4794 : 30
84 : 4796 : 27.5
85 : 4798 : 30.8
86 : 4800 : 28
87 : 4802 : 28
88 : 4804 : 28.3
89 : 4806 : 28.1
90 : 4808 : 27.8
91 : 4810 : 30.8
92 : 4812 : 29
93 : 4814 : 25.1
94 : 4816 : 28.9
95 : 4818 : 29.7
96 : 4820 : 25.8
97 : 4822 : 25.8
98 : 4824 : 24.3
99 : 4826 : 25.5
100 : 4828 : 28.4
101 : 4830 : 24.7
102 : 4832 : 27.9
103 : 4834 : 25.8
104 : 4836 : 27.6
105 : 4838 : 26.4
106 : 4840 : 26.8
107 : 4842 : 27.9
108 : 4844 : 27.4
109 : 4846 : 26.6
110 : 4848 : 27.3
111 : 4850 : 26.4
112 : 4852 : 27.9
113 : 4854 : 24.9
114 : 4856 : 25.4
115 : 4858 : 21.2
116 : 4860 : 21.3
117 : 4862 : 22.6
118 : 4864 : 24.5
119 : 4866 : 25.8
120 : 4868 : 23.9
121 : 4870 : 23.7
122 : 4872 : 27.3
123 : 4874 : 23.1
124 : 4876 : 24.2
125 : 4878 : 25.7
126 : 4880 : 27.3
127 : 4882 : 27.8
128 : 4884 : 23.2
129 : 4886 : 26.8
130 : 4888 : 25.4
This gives -412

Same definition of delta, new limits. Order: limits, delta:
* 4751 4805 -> -404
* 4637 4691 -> -344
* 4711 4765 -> -384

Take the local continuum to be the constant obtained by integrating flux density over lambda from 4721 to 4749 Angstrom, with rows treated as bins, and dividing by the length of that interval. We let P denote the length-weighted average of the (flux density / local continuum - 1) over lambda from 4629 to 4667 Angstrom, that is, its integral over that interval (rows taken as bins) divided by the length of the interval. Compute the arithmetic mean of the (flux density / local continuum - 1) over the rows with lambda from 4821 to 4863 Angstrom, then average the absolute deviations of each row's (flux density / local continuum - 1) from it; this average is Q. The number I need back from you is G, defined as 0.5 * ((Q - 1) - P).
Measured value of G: -0.451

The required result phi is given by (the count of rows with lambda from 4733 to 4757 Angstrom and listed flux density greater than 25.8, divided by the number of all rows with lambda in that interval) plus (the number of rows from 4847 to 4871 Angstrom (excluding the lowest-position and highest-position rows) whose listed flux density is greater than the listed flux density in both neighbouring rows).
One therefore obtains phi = 3.9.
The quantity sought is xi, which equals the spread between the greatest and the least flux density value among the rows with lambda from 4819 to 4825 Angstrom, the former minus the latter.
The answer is 1.5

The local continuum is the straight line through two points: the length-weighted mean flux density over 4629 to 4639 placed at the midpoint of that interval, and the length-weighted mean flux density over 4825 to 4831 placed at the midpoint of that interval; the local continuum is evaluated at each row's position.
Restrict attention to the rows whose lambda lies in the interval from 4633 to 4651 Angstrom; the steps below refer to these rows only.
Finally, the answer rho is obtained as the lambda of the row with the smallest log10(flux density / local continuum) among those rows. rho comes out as 4648 Angstrom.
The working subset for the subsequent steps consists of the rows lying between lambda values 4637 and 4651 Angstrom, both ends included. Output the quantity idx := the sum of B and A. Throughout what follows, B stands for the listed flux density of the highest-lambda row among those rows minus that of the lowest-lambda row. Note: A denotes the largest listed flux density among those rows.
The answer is 30.5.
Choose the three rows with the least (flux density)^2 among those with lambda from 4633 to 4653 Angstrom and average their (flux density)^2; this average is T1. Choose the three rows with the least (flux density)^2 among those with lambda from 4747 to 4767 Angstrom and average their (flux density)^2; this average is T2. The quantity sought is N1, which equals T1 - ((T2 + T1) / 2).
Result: -39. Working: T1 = 568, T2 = 647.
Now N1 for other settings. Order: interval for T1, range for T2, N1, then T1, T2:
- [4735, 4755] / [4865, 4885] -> 62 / 669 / 545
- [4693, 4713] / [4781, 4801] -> -60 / 550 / 670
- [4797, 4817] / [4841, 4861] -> 111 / 729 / 508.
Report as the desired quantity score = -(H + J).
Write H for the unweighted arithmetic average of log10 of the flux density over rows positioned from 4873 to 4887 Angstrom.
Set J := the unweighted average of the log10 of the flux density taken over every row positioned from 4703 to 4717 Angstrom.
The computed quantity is -2.80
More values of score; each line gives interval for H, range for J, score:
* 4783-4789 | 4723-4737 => -2.84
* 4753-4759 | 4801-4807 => -2.86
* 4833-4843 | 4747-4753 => -2.88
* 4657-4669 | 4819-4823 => -2.82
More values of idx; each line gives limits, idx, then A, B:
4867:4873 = 30.7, 27.3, 3.4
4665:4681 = 25.0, 25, 0.0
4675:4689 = 30.2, 26.9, 3.3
